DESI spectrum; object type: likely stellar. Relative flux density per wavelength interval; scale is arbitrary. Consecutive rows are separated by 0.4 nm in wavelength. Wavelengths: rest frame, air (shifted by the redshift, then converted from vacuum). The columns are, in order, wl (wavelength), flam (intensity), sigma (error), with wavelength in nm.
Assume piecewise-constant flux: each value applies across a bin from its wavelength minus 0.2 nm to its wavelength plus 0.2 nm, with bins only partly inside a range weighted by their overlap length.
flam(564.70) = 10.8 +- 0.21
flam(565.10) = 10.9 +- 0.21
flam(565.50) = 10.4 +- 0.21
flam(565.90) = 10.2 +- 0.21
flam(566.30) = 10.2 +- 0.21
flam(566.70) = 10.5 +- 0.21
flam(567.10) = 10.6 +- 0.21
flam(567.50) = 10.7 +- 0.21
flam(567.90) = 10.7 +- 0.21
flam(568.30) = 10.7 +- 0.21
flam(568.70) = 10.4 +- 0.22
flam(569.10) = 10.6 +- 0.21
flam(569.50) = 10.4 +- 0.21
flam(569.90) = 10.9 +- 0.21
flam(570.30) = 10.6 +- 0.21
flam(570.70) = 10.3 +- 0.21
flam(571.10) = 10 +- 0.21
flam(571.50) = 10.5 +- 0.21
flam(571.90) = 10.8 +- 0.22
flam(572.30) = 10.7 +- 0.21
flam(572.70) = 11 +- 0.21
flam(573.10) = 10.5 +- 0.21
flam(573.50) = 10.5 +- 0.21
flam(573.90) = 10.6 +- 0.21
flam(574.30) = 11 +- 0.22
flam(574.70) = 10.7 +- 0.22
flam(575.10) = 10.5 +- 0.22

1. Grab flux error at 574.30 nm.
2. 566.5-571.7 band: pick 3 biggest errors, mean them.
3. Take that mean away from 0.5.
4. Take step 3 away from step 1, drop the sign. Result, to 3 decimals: 0.067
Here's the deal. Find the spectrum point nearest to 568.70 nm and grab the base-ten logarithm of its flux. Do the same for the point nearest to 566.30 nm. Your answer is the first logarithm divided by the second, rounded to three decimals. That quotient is 1.008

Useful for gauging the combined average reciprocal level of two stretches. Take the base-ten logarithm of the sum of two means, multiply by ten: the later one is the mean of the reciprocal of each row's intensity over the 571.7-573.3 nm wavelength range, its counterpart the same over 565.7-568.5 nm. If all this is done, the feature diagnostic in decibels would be -7.25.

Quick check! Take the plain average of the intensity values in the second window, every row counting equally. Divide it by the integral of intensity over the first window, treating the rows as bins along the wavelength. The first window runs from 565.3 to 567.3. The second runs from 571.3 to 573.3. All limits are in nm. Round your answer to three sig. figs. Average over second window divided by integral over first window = 0.515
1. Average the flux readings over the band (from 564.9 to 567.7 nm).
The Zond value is 10.5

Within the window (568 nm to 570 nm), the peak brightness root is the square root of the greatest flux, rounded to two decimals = 3.30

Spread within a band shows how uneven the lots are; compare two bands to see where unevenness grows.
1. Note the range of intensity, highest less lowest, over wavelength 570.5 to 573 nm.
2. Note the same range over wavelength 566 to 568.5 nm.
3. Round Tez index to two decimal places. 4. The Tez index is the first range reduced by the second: 0.50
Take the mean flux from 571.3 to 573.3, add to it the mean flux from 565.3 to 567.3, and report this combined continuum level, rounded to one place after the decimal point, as 21.1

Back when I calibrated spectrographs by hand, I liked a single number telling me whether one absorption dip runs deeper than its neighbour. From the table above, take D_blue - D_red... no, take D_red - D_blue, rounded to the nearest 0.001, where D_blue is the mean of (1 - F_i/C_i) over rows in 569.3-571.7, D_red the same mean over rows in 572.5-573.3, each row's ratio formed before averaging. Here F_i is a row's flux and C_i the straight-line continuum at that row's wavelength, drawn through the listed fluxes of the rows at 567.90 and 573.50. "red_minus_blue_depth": -0.037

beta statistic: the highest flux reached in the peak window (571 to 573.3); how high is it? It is 11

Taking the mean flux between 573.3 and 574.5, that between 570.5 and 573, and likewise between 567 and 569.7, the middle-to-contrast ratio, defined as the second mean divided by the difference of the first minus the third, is 92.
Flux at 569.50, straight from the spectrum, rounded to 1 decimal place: 10.4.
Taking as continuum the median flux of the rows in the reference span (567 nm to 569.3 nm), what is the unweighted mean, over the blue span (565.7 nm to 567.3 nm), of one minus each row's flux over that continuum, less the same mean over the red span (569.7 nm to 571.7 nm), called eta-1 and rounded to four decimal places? 0.0080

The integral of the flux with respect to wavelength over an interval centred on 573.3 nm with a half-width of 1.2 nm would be 25.7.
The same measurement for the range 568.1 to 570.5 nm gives 25.4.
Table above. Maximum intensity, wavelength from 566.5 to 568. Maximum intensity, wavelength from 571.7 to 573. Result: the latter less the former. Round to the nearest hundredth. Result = 0.30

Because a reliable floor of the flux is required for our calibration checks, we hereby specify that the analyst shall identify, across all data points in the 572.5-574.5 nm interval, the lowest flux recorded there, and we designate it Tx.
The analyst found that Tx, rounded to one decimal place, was 10.5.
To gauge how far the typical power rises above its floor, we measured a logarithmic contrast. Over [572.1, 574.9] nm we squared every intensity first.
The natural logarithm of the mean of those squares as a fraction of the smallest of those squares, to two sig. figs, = 0.041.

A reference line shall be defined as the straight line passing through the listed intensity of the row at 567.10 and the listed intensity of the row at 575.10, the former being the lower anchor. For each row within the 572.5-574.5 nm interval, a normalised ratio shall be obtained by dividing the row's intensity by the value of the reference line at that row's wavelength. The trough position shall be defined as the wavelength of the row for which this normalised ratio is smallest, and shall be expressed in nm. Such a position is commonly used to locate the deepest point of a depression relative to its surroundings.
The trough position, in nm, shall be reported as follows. 573.10 nm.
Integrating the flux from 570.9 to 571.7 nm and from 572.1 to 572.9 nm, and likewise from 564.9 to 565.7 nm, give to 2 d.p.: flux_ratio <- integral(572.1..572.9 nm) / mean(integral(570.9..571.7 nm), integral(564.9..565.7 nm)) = 1.04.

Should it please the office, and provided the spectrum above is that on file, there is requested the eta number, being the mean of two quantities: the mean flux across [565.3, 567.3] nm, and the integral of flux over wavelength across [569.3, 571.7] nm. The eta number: 18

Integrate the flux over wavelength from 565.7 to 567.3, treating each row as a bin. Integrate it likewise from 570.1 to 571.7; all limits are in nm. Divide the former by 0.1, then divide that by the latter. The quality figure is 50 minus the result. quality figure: 40.0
